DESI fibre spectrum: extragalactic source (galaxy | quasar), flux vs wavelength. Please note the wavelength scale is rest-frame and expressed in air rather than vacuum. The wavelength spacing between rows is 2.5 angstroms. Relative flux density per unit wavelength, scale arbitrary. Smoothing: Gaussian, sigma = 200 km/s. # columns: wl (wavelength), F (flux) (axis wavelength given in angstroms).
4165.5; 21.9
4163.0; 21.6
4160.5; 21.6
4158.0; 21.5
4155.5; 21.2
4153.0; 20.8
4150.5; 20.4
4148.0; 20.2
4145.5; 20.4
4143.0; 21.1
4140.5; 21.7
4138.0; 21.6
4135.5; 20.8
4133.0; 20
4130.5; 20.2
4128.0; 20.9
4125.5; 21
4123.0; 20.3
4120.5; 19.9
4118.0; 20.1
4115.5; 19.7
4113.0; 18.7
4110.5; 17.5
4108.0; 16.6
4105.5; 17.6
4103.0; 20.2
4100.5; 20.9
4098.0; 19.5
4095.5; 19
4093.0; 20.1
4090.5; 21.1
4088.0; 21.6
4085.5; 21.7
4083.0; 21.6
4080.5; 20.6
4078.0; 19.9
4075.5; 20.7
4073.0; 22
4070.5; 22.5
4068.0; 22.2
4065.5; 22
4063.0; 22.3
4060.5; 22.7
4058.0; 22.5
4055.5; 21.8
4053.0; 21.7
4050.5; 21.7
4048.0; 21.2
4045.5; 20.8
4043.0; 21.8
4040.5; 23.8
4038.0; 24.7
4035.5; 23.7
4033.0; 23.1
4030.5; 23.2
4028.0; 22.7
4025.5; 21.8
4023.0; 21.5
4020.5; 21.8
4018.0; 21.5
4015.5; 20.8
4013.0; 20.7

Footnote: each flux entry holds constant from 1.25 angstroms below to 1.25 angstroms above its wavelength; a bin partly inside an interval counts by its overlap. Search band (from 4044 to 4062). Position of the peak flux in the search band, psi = 4060.5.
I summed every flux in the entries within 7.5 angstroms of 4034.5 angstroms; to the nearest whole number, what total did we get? 141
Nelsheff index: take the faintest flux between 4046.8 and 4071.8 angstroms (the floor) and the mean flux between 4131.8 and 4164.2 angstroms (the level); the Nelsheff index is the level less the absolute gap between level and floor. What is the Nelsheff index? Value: 21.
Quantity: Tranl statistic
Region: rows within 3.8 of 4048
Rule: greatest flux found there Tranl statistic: 21.7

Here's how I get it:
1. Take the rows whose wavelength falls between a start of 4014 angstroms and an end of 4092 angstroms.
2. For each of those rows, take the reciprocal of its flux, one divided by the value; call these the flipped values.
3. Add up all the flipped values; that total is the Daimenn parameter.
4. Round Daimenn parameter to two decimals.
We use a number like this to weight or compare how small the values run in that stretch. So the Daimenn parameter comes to 1.41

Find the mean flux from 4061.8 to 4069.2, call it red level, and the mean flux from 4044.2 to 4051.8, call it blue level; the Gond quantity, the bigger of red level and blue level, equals 22.2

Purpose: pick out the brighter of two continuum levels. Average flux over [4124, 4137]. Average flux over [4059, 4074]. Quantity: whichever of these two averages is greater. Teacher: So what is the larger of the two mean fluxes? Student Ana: 22.3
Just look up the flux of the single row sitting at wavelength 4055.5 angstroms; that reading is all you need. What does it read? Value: 21.8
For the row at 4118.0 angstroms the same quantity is 20.1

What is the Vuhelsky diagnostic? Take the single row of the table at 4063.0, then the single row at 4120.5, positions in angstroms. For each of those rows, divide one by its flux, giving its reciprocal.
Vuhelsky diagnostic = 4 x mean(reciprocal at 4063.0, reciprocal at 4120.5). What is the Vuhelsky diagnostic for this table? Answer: 0.190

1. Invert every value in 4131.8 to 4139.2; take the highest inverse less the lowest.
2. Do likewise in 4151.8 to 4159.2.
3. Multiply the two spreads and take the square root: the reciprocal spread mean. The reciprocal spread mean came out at 0.0024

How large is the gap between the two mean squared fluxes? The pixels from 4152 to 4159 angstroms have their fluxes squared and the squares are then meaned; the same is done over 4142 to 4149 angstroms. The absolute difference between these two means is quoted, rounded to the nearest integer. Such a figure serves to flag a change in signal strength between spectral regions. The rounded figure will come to 25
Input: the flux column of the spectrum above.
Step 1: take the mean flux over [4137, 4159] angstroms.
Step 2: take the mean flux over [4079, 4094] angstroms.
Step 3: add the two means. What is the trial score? 42.1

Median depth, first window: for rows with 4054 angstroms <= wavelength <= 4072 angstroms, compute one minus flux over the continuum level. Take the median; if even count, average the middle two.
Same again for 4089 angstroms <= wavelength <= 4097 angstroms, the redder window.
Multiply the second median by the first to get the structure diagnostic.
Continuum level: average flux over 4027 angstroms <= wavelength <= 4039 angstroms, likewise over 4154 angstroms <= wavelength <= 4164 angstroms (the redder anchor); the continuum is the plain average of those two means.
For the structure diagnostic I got 0.0008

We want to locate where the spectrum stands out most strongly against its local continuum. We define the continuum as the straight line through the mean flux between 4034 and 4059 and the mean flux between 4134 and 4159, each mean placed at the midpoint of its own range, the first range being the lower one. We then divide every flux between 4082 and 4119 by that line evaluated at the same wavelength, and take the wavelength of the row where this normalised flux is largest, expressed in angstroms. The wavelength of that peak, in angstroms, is 4085.5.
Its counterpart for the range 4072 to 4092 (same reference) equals 4073.0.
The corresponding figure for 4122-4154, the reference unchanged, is 4140.5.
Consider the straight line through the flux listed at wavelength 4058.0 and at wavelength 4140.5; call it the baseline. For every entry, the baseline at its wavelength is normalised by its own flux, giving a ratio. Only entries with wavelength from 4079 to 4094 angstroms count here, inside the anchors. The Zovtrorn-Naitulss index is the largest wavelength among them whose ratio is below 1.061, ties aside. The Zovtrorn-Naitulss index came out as 4090.5 angstroms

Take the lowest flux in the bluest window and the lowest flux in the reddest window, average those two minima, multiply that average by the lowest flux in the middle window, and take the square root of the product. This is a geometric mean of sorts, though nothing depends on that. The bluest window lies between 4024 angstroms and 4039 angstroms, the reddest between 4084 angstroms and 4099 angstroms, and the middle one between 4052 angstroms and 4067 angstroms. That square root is 21.0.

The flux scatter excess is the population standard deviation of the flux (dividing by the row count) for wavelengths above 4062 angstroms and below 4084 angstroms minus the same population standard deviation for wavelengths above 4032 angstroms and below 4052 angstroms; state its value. -0.5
